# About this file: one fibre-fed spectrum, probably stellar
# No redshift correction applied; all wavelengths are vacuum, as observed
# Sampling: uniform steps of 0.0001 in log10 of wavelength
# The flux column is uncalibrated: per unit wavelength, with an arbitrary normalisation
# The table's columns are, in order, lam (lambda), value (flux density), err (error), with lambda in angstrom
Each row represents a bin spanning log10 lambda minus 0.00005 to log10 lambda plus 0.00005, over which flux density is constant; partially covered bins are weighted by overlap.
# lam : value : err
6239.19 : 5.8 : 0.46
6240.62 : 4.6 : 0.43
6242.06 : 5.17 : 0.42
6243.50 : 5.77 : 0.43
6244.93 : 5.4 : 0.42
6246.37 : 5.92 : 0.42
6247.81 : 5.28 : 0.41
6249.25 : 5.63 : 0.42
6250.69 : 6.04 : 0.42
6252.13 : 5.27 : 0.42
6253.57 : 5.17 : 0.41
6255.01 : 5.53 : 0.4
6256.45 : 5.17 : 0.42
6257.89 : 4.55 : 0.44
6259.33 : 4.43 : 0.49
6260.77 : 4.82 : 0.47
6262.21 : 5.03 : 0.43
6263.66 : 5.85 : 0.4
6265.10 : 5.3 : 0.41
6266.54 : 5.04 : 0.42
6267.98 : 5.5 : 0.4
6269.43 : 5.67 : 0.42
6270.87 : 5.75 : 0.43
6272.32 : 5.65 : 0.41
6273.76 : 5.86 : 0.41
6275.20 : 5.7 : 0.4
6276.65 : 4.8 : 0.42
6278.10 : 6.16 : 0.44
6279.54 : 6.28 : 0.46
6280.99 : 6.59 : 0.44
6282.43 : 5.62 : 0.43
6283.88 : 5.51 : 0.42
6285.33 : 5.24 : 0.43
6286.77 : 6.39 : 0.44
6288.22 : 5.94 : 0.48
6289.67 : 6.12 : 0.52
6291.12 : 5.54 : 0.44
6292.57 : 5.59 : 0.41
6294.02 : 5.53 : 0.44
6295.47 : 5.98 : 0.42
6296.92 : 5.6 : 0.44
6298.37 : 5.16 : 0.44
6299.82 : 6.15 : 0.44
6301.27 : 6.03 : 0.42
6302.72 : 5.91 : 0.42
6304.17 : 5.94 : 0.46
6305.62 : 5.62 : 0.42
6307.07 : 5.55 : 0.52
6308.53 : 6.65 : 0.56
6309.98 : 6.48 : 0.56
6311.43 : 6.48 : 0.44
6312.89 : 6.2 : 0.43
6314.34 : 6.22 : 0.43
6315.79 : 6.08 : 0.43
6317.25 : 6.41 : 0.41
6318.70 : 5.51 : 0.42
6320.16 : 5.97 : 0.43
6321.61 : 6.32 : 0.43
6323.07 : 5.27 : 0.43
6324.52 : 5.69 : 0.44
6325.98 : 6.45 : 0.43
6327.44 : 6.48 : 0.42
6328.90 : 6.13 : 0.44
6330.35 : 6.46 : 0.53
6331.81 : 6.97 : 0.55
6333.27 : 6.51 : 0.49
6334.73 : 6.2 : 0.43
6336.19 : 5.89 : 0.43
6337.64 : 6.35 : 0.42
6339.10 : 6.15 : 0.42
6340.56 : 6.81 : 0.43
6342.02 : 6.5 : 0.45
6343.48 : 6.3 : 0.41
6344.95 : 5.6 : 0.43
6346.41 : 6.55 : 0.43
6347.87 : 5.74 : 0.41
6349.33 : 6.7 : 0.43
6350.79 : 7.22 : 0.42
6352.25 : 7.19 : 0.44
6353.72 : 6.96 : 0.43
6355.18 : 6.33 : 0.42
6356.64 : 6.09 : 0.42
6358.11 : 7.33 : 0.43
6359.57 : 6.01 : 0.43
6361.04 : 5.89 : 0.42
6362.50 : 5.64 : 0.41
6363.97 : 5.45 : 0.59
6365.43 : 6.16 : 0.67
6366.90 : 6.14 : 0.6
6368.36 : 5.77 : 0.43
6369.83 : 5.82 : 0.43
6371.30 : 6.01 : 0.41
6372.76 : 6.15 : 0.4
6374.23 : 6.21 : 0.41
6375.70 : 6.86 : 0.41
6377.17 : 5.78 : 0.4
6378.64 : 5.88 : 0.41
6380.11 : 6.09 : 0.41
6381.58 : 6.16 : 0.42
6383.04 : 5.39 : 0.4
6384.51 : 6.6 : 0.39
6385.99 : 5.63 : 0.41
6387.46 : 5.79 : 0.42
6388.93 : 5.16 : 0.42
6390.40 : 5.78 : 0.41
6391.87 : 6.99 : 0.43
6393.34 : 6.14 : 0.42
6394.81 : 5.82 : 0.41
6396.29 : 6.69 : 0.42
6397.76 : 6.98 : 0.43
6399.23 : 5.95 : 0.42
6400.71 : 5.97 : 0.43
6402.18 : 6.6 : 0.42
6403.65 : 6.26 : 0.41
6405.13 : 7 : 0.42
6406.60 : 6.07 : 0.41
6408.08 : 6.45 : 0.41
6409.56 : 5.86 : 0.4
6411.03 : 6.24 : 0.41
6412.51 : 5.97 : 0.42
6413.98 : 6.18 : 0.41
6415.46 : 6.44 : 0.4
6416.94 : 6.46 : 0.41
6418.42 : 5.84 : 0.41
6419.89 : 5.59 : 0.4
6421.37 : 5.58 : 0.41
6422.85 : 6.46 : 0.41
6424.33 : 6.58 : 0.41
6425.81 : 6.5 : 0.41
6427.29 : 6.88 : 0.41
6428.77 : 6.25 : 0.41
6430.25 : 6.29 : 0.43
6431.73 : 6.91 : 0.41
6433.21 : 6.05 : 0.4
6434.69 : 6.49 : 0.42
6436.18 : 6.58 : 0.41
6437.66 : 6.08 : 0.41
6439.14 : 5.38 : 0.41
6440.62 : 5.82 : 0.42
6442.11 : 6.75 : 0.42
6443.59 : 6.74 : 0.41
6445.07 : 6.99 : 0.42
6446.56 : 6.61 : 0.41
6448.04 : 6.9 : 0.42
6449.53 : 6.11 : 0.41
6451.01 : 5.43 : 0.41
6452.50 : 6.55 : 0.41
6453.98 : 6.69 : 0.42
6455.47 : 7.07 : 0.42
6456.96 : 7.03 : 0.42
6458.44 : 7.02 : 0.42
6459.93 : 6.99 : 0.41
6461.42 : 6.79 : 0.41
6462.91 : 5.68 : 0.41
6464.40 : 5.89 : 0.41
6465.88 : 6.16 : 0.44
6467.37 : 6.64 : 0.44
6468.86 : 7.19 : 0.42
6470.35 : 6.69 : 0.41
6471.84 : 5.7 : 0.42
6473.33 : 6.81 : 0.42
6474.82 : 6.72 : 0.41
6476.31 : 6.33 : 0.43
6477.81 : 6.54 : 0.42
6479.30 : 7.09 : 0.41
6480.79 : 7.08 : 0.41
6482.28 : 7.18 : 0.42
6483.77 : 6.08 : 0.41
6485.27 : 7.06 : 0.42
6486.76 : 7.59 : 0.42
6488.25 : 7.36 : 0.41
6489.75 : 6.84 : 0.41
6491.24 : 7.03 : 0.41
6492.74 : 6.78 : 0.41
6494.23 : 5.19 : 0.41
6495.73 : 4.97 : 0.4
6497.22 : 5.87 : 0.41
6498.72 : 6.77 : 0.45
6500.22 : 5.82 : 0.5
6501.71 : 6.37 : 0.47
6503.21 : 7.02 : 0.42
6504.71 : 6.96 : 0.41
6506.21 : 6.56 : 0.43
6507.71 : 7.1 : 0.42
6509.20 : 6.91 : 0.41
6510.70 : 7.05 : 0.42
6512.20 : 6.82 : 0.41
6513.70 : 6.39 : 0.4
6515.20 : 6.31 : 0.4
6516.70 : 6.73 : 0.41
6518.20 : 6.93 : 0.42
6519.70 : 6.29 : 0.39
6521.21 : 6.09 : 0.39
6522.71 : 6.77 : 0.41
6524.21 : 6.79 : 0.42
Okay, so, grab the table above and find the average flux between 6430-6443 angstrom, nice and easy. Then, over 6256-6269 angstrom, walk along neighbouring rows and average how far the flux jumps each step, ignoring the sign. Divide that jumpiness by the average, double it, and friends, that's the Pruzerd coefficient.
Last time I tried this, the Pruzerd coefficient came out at 0.137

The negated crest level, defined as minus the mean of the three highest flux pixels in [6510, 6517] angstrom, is -6.9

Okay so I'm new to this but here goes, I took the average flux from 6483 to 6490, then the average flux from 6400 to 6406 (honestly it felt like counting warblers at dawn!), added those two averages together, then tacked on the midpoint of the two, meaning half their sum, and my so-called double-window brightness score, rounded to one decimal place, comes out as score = 20.2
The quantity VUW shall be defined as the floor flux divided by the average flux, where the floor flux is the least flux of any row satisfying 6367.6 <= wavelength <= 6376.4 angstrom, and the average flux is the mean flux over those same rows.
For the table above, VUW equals 0.940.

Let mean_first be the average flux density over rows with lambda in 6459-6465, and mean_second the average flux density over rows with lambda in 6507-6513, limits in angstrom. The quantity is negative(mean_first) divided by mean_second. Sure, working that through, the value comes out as -0.91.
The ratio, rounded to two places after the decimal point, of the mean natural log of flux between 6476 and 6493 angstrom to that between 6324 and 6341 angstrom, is 1.05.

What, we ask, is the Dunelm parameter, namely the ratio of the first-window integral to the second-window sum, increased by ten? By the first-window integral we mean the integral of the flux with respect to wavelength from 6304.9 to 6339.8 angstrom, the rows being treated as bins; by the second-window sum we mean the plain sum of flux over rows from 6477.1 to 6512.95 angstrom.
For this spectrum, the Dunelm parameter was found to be 11.35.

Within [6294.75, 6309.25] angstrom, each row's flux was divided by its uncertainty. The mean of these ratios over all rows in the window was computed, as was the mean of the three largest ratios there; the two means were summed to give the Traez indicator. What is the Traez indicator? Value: 27.2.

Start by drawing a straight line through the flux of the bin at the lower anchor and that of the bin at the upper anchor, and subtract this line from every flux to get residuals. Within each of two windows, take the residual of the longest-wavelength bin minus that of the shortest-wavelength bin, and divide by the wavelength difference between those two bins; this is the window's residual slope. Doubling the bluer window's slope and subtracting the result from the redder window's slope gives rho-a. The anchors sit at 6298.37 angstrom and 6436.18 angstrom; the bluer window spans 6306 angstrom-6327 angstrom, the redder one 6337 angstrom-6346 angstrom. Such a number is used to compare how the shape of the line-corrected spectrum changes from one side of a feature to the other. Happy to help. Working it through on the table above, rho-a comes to -0.19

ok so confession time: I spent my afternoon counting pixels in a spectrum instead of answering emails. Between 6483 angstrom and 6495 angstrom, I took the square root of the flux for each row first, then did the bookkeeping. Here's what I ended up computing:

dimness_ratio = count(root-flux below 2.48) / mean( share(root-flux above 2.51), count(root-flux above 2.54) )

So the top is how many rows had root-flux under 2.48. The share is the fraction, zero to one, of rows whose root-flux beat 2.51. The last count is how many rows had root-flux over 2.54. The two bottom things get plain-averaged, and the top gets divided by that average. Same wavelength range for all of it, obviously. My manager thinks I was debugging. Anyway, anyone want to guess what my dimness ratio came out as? 1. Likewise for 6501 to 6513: 0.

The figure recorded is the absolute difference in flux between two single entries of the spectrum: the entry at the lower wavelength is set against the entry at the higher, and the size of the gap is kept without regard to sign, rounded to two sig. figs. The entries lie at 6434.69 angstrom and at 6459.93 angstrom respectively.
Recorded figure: 0.50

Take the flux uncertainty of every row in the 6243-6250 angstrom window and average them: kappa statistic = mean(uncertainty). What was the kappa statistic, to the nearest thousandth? 0.420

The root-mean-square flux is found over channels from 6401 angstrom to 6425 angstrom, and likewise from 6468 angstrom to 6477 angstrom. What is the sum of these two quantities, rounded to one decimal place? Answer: 12.8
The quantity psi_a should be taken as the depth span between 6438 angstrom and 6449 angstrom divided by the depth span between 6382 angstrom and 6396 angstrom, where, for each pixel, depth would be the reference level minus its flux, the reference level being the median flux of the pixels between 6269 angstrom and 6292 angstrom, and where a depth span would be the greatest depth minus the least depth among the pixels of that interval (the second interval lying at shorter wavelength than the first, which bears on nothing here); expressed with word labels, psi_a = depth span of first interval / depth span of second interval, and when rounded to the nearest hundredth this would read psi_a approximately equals 0.88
